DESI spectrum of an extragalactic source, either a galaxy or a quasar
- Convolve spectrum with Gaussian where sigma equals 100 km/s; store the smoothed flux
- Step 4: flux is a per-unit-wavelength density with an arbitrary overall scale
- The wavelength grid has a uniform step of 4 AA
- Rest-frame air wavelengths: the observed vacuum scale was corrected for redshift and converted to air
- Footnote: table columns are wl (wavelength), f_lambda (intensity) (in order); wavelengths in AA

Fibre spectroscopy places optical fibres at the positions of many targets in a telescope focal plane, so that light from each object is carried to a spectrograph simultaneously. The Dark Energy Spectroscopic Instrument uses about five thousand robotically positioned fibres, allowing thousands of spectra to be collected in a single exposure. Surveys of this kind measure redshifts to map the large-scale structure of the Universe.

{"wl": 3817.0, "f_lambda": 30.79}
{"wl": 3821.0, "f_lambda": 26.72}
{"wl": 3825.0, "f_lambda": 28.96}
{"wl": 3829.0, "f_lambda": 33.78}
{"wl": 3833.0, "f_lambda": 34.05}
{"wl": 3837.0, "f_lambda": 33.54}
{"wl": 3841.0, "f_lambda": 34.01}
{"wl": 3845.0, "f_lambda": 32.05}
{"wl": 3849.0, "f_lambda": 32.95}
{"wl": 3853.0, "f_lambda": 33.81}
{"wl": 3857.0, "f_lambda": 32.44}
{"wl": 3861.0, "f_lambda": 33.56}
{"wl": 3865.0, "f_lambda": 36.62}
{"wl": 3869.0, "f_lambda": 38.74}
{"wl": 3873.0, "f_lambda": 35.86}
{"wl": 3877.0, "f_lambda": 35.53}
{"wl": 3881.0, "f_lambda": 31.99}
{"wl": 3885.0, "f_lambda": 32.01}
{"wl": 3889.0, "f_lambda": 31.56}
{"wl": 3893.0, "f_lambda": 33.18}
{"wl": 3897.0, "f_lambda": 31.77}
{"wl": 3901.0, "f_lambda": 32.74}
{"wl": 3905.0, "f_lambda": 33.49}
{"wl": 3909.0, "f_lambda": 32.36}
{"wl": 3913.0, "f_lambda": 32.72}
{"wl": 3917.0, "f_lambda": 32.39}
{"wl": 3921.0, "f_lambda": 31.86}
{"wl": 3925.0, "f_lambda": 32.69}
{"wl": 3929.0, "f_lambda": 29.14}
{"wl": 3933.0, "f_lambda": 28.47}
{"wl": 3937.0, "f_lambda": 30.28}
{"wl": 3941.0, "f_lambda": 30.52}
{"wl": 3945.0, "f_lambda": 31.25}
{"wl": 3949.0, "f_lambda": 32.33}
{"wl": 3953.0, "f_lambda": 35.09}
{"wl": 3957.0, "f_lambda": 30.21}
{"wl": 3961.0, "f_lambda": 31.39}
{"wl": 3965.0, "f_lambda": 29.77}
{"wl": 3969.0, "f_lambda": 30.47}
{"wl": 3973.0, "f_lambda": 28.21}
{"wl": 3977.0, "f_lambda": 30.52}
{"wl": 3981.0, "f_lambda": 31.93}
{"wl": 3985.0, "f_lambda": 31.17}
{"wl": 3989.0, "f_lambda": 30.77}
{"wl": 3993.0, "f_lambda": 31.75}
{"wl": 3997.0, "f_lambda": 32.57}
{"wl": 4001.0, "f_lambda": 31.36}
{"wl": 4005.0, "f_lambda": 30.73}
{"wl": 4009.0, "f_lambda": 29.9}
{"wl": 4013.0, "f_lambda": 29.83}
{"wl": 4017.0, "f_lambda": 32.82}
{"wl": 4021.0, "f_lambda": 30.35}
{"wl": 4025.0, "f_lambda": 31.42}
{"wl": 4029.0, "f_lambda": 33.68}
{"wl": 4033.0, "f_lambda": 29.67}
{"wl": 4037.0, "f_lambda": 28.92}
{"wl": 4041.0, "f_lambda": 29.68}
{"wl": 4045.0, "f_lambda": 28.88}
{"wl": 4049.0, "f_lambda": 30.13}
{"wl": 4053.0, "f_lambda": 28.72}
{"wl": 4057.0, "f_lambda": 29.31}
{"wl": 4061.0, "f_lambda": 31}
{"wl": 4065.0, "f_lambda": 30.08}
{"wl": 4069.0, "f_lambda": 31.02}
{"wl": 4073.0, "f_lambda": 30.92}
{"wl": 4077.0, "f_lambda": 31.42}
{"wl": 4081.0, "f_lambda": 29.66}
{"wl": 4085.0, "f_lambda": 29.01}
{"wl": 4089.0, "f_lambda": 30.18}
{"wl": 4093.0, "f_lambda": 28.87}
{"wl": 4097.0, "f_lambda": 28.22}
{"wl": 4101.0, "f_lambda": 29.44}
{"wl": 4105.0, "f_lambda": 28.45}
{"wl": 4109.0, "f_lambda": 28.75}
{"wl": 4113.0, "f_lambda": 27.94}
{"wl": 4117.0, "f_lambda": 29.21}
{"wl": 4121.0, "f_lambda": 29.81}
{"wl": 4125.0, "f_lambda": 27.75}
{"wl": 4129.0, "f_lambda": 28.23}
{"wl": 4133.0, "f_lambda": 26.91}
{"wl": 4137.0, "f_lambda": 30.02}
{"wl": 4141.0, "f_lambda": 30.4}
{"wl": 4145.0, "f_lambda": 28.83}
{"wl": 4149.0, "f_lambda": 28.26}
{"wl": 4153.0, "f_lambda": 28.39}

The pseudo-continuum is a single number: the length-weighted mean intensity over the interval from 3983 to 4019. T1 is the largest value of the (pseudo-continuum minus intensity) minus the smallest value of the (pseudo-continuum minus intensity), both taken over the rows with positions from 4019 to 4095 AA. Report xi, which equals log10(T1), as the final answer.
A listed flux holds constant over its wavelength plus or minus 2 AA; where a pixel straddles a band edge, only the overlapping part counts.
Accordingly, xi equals 0.70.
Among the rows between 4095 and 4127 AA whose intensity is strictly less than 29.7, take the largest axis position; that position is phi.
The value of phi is 4125.0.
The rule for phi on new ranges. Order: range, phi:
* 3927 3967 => 3933.0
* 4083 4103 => 4101.0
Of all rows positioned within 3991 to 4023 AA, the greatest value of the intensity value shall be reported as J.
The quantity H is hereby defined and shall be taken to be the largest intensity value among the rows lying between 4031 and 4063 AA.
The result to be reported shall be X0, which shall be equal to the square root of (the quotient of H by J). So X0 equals 0.97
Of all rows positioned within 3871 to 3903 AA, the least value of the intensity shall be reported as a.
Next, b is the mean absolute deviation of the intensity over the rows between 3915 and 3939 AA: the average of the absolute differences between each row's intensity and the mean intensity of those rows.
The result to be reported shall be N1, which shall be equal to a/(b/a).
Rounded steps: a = 31.56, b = 1.5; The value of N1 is 660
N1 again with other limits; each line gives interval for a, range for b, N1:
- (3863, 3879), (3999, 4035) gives 1149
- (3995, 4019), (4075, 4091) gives 1215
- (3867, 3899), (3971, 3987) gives 886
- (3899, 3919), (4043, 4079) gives 1273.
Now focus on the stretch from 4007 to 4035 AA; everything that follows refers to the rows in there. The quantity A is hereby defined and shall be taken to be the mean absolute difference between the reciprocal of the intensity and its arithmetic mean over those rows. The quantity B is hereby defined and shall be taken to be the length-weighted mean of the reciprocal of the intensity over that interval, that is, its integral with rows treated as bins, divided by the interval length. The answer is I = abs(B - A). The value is 0.0309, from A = 0.0013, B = 0.0322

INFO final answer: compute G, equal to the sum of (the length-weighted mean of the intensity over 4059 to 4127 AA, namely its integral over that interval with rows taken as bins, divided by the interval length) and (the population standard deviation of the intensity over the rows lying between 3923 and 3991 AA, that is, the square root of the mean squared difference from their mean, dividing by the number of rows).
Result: 31.1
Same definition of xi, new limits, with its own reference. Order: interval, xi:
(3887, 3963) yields 0.82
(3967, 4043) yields 0.74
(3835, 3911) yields 0.86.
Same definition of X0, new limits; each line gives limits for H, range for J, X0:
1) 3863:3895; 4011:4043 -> 1.07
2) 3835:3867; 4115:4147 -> 1.10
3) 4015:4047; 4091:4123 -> 1.06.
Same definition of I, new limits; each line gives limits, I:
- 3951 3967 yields 0.0301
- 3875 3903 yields 0.0298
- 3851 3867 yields 0.0283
